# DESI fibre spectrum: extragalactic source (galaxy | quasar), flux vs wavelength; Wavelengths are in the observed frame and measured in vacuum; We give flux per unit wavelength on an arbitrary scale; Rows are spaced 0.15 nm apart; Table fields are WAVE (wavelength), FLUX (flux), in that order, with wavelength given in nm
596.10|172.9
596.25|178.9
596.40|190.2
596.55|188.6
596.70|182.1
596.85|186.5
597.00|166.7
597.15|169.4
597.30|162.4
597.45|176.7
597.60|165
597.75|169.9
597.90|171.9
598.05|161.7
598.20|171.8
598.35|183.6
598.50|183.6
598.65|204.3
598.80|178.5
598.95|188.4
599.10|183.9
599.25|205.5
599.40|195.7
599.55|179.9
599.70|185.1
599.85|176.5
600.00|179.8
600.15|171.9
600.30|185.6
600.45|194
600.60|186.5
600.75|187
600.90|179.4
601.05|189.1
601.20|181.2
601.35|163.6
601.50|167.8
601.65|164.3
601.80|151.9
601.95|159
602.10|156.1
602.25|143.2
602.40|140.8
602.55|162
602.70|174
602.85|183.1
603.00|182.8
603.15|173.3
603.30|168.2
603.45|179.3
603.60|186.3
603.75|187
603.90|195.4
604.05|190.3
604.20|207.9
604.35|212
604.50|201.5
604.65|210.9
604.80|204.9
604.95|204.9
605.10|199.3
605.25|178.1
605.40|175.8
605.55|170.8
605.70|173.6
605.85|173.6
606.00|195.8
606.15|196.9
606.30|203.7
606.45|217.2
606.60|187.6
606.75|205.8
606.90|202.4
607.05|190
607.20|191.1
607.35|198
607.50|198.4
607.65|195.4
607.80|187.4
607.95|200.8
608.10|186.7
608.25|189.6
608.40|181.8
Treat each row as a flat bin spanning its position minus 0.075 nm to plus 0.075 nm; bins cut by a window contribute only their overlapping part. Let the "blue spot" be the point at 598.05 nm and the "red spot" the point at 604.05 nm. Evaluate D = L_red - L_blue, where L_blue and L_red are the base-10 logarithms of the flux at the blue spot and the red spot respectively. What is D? 0.07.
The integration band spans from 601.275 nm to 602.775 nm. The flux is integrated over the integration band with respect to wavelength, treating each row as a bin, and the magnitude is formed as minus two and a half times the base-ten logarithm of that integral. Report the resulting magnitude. -5.94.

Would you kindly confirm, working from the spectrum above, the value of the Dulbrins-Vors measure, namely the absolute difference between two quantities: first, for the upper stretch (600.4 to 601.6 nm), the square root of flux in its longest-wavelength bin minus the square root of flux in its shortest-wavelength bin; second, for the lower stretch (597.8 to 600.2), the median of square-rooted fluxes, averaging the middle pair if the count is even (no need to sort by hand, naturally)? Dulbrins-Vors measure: 14.5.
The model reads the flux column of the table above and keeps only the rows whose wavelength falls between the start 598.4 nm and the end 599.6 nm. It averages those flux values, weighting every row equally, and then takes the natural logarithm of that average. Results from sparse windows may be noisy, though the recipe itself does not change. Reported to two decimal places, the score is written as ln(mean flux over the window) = 5.25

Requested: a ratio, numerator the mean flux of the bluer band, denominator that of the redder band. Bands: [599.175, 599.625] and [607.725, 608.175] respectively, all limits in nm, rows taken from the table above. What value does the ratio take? 1.01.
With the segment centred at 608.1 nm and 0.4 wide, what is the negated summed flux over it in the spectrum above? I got -577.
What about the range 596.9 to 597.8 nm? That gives -1010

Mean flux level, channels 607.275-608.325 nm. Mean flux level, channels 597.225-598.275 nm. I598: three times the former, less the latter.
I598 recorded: 413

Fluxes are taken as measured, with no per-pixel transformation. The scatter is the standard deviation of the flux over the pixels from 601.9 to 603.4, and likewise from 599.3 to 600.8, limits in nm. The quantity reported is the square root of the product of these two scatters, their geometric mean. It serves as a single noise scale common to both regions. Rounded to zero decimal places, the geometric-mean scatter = 10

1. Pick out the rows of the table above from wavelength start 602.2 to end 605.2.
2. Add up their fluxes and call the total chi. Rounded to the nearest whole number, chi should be 3707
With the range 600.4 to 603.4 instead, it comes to 3407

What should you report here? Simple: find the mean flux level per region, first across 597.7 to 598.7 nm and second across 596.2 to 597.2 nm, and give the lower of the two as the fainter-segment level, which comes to 178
